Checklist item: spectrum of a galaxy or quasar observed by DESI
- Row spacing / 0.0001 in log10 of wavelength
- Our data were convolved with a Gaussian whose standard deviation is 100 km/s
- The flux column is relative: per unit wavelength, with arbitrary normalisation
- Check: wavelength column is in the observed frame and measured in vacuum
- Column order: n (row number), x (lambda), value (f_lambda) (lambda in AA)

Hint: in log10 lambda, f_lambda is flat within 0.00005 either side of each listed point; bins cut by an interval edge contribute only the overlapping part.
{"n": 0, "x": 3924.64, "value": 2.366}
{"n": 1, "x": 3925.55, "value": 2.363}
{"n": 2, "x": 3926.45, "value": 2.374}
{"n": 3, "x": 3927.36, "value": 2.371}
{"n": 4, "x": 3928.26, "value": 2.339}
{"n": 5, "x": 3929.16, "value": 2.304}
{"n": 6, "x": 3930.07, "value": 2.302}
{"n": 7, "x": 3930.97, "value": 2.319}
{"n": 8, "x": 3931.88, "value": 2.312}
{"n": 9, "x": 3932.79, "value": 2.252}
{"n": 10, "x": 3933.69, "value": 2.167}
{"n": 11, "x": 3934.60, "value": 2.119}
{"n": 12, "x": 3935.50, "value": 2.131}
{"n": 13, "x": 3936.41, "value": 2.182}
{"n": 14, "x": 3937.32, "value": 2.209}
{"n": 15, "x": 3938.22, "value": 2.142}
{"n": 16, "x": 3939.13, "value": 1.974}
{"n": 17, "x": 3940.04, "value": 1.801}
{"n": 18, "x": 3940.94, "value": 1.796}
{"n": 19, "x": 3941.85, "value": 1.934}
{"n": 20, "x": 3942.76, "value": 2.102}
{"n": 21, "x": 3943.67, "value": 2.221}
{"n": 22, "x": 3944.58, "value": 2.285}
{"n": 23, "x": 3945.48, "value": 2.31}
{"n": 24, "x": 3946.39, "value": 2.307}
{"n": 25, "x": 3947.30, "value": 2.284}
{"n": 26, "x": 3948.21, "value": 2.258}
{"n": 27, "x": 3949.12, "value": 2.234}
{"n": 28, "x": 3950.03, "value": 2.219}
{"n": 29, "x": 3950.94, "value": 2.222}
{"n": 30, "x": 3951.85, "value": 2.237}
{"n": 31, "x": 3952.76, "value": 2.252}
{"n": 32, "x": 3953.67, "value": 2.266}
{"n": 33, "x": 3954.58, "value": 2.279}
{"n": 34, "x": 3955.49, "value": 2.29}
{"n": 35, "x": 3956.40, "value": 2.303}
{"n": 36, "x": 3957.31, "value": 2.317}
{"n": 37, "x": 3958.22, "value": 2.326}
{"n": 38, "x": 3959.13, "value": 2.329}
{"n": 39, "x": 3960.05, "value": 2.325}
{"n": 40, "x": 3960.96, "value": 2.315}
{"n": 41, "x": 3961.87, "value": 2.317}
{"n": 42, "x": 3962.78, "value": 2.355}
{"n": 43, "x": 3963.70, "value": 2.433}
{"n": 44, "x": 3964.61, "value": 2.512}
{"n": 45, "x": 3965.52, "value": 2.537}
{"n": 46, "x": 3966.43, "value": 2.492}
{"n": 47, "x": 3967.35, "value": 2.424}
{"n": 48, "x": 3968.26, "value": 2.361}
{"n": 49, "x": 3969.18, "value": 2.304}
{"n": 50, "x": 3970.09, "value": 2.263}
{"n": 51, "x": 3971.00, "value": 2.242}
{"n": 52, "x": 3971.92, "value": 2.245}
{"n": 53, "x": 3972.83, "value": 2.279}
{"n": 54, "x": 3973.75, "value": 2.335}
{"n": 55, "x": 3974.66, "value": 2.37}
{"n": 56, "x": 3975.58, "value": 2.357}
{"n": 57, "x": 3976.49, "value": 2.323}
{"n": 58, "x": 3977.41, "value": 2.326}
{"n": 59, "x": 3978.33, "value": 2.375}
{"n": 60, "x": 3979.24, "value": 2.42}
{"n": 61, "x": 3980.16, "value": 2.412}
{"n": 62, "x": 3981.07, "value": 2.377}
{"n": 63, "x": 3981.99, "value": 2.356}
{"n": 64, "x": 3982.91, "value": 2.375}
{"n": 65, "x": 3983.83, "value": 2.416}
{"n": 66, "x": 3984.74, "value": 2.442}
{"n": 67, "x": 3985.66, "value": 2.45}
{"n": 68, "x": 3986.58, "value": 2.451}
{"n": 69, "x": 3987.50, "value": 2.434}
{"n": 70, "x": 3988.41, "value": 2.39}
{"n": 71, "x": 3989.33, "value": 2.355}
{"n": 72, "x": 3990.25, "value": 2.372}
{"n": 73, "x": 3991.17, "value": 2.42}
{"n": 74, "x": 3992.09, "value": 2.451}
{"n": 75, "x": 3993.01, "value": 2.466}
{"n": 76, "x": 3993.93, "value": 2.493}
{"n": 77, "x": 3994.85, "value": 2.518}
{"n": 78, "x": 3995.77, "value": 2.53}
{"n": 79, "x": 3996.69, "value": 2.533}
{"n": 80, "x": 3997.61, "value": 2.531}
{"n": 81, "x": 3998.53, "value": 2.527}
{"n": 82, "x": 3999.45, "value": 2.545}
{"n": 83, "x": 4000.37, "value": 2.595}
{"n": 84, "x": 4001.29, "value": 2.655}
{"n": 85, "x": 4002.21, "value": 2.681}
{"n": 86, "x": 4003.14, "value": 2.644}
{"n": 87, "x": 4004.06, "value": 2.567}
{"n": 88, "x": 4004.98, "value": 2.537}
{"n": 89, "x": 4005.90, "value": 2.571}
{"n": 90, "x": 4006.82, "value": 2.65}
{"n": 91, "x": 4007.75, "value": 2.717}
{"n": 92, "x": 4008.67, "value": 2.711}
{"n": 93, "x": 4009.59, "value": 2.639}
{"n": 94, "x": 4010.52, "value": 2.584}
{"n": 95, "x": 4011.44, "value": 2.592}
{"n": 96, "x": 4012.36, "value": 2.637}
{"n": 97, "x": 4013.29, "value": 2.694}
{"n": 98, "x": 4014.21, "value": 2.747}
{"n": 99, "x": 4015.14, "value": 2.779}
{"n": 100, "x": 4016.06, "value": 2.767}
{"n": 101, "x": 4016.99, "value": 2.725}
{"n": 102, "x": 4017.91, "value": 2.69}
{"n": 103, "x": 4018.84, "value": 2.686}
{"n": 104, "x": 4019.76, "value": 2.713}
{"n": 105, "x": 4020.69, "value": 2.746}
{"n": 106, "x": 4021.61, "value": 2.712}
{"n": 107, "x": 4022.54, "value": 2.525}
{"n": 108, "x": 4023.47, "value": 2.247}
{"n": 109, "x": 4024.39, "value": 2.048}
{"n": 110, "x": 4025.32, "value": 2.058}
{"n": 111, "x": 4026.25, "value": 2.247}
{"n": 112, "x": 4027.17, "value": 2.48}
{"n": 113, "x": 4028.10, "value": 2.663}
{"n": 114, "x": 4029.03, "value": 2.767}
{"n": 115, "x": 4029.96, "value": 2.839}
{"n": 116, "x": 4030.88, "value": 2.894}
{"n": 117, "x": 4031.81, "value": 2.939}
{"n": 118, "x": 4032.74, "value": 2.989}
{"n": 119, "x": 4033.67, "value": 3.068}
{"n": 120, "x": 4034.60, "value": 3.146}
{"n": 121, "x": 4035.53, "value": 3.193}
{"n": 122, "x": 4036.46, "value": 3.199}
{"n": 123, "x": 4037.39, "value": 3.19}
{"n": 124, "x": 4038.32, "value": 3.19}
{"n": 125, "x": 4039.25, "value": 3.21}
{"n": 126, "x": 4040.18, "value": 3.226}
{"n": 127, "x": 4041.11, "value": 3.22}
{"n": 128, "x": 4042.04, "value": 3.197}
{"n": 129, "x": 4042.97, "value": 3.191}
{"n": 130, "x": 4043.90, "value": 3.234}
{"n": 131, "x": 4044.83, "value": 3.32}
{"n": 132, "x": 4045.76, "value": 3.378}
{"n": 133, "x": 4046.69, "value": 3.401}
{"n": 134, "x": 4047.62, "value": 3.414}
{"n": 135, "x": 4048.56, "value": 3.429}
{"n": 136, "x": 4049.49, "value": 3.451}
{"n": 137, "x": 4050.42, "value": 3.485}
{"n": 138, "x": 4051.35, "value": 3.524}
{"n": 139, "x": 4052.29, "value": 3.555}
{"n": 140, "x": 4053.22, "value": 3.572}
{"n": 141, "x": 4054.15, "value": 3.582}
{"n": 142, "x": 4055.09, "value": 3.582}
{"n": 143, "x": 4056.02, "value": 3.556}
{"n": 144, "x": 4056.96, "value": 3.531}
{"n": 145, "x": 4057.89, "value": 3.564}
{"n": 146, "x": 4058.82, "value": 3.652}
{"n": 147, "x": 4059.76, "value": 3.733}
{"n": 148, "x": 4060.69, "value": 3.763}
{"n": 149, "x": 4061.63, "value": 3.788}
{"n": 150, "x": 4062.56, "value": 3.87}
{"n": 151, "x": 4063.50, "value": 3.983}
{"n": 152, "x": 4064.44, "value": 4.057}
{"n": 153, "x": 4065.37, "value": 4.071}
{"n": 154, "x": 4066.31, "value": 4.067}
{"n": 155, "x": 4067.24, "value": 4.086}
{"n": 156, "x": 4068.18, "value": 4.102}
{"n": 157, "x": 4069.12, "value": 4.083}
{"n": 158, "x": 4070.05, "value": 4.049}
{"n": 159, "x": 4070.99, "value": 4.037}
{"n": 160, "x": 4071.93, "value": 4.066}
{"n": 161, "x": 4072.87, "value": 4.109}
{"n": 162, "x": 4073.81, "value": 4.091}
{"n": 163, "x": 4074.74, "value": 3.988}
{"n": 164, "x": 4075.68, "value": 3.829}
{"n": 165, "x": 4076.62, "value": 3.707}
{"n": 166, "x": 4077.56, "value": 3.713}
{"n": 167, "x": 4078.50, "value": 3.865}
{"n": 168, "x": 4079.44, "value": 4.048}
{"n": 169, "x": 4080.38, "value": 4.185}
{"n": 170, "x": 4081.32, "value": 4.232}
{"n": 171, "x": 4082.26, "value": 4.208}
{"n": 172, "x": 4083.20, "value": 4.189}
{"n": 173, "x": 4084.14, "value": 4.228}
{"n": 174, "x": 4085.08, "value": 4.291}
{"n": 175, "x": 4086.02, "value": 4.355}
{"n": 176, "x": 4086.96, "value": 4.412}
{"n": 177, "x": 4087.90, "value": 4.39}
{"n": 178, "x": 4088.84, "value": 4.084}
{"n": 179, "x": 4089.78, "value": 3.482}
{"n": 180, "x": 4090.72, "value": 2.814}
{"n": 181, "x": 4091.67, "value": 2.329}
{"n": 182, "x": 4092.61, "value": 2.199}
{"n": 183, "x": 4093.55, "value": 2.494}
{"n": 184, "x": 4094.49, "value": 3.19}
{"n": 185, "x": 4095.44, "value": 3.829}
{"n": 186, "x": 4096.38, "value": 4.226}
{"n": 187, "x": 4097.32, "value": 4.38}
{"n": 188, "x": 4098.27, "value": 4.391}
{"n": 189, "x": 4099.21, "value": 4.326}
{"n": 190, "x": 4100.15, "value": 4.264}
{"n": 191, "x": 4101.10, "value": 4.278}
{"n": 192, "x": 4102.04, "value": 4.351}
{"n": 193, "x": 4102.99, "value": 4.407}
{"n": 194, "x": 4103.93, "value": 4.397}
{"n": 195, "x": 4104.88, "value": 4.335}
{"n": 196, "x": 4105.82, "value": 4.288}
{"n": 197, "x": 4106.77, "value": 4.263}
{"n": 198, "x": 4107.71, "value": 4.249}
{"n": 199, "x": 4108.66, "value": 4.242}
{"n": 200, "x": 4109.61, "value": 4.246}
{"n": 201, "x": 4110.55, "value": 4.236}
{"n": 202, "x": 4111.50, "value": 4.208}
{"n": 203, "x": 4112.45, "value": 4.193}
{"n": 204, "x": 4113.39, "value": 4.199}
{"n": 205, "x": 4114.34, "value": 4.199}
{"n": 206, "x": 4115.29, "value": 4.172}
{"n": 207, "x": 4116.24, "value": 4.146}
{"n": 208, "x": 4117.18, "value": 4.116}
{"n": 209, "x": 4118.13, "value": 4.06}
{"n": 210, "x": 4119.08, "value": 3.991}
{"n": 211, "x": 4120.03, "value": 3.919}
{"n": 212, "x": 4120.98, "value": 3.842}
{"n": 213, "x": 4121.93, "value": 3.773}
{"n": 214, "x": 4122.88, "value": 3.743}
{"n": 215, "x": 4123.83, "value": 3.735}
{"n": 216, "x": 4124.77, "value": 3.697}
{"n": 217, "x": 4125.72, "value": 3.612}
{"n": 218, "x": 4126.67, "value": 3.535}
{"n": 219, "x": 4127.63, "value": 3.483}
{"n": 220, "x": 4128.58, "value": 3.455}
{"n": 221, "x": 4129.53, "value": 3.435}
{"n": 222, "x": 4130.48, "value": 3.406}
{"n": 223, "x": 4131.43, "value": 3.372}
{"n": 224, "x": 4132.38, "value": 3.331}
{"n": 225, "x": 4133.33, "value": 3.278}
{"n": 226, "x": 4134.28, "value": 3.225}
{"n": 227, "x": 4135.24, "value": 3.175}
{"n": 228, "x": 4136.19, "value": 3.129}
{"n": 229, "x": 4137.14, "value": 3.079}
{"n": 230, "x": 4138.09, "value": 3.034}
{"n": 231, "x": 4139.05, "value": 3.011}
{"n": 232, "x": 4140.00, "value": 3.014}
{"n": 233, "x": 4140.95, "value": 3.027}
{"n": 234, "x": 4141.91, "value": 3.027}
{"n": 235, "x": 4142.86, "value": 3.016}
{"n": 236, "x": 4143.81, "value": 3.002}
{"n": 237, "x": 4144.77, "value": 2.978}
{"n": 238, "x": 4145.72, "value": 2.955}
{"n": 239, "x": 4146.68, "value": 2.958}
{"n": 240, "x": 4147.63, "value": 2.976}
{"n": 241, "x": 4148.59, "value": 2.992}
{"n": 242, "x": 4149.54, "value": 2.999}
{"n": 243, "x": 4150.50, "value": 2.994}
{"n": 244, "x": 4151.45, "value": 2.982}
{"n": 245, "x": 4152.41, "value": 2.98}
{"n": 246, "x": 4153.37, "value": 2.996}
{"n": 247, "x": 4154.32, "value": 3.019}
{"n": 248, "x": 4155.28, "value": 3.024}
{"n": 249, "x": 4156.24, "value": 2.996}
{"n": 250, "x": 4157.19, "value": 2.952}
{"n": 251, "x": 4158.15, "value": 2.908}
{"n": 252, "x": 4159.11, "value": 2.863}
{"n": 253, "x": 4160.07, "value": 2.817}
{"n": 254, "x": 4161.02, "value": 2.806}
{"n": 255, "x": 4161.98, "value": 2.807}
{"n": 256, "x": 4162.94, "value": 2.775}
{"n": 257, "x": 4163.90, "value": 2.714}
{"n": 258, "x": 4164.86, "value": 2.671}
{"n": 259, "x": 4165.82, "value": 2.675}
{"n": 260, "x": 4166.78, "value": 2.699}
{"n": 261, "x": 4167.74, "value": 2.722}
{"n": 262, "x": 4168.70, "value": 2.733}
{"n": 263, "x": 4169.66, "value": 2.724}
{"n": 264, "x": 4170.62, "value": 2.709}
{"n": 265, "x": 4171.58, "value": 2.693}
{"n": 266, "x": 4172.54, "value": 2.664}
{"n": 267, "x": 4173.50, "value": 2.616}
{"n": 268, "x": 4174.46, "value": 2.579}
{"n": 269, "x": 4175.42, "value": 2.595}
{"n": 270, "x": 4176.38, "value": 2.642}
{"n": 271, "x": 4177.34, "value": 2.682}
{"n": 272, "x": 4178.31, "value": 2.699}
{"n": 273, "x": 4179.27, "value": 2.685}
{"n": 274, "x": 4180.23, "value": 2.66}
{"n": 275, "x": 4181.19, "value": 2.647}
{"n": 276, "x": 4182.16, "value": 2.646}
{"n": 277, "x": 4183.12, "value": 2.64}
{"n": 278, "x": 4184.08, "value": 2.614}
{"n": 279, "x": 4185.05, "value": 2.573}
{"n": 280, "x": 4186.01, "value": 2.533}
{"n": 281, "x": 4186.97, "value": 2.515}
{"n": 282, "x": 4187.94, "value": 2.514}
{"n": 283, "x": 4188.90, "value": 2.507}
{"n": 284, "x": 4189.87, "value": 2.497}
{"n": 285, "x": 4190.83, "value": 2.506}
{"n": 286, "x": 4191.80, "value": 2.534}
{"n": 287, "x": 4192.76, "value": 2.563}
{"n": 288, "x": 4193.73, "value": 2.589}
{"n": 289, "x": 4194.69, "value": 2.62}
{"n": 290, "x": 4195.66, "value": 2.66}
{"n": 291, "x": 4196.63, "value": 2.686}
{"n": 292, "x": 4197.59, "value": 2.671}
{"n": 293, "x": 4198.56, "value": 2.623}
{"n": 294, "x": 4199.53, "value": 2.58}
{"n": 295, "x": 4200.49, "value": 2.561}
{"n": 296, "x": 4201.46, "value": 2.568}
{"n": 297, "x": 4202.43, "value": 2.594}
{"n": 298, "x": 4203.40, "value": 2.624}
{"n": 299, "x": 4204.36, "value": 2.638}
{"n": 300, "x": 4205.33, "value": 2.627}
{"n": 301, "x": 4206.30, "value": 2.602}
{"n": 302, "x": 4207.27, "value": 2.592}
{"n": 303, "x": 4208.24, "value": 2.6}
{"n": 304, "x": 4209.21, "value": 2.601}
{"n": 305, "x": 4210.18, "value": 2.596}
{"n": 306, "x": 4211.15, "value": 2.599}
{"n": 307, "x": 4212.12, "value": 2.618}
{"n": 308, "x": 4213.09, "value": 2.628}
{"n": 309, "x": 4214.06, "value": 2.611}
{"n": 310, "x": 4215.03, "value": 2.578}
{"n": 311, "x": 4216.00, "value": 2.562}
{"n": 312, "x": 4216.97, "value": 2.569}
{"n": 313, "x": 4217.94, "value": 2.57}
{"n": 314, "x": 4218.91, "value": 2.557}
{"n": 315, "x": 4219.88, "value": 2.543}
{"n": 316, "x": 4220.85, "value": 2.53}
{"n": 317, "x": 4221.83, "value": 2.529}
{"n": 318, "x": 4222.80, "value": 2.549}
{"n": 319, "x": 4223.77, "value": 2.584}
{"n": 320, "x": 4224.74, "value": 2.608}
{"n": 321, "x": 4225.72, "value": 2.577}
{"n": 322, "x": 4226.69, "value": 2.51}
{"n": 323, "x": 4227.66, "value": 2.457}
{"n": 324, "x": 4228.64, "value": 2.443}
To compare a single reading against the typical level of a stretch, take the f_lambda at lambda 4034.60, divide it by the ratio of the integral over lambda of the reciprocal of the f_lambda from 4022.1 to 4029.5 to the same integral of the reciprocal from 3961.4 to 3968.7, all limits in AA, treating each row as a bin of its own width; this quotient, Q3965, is 3.0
